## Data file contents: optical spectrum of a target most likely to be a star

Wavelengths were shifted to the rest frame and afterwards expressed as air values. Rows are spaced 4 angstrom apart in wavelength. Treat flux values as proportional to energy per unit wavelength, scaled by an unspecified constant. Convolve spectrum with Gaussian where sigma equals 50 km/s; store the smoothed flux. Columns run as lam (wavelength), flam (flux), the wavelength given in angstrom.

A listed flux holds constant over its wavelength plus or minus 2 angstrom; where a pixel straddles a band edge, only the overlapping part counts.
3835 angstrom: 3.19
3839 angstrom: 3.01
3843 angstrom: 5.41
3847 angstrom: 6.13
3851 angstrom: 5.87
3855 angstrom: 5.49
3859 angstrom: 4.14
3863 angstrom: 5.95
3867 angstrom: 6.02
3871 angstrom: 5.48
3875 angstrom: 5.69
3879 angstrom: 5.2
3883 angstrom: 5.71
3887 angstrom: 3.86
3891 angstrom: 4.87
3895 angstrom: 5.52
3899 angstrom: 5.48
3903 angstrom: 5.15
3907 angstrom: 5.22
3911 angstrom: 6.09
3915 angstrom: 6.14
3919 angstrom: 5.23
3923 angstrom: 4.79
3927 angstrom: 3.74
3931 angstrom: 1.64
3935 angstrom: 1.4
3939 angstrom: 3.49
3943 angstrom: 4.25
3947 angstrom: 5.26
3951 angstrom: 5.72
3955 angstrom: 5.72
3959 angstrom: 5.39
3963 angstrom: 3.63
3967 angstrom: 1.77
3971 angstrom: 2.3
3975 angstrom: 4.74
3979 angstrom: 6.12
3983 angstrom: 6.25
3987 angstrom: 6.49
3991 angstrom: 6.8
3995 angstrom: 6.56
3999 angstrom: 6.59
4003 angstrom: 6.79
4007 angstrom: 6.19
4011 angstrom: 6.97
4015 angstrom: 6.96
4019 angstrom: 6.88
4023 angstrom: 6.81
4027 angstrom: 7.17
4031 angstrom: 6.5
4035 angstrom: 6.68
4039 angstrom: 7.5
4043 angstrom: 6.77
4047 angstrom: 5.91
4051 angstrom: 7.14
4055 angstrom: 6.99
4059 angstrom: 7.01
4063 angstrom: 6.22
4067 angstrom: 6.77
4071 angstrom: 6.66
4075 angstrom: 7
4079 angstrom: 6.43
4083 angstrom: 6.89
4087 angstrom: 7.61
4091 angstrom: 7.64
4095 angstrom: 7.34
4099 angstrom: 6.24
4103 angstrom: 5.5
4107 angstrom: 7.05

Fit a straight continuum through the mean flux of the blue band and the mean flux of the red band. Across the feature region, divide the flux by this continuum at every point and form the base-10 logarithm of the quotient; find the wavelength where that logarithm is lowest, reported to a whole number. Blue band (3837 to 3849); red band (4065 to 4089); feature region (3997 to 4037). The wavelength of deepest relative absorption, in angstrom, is 4007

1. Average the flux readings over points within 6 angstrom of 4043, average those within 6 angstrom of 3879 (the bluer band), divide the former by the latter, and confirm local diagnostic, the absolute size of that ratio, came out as 1.22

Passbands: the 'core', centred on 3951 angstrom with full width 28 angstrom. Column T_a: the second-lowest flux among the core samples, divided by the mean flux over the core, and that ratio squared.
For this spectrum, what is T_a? 0.58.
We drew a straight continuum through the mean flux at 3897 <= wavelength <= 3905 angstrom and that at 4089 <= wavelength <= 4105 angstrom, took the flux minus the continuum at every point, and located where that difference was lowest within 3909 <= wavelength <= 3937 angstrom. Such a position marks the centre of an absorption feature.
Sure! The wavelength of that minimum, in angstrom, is 3935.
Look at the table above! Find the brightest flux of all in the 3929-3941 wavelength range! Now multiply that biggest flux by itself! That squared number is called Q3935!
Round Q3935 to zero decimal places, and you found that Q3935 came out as 12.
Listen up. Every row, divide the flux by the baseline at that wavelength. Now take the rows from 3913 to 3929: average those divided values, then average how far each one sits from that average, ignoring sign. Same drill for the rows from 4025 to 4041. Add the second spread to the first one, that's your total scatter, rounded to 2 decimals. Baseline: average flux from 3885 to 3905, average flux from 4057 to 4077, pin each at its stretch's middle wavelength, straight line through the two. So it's 0.20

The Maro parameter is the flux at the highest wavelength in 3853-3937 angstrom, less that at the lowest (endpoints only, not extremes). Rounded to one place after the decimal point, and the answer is -4.1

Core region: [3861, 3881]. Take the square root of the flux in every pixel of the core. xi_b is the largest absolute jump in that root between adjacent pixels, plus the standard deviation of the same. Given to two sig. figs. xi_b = 0.18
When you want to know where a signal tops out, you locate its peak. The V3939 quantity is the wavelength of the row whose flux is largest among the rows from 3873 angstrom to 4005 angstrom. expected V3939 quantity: 3991 angstrom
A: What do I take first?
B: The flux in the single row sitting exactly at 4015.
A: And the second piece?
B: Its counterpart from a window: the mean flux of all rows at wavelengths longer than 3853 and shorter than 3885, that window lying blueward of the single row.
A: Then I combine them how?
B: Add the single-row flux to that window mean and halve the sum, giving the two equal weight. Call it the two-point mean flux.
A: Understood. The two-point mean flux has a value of 6.2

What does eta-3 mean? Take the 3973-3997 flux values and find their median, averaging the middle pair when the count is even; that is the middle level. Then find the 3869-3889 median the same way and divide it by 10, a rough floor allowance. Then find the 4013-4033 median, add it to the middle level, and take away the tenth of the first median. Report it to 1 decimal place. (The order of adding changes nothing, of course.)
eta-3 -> 12.7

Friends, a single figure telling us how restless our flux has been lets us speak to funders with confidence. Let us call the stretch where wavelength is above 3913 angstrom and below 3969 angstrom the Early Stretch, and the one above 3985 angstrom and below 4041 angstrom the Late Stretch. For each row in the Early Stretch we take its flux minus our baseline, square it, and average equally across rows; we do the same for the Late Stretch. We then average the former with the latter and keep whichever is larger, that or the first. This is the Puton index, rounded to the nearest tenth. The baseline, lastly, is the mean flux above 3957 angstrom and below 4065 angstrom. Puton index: 6.2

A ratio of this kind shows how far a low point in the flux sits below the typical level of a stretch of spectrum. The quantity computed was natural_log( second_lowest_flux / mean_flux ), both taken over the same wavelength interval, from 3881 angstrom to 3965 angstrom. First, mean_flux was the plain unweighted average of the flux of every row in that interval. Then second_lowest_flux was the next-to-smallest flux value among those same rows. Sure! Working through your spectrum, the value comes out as -1.0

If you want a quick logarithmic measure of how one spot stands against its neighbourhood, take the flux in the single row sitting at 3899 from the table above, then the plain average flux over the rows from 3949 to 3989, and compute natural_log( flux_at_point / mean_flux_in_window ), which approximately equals 0.13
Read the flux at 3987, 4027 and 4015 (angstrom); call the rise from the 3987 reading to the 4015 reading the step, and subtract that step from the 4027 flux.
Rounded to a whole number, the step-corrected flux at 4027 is 7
